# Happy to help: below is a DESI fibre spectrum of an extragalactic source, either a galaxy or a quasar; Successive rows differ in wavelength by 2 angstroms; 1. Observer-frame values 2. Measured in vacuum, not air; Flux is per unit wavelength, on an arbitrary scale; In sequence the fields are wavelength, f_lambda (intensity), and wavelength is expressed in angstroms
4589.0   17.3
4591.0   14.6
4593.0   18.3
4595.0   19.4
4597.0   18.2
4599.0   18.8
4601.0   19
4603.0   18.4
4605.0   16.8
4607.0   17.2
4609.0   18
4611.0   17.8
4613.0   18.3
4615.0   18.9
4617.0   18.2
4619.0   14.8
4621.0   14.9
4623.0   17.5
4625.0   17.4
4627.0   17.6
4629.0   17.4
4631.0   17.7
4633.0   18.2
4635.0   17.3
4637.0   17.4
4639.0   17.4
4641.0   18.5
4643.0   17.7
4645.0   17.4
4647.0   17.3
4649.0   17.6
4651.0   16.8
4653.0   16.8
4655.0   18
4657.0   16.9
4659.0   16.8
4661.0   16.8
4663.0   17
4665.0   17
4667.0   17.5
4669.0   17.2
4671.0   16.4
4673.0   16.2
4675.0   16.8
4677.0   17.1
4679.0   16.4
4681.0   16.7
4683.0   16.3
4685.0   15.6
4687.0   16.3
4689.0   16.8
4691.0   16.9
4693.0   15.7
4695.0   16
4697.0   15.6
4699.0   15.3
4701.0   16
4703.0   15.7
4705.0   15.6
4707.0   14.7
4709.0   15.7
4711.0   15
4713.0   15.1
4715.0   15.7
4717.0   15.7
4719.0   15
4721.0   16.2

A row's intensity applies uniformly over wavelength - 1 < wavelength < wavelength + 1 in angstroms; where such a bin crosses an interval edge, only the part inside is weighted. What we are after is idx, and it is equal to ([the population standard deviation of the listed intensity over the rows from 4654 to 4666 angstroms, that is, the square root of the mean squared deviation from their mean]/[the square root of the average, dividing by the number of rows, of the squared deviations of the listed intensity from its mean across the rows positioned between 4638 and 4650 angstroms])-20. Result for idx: -19.0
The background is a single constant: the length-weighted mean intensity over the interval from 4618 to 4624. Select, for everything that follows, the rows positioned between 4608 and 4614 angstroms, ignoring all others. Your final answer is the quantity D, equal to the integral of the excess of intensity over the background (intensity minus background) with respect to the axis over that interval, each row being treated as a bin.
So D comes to 14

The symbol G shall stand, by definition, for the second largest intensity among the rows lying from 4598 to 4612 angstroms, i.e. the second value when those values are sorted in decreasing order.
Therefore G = 18.8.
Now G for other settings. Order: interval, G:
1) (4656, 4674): 17.2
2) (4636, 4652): 17.7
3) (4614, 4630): 18.2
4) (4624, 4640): 17.7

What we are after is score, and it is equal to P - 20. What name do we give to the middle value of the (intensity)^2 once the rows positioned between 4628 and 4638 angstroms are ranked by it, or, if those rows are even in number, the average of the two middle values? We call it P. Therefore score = 283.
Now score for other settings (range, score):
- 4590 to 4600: 315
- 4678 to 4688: 246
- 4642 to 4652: 283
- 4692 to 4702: 226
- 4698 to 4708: 223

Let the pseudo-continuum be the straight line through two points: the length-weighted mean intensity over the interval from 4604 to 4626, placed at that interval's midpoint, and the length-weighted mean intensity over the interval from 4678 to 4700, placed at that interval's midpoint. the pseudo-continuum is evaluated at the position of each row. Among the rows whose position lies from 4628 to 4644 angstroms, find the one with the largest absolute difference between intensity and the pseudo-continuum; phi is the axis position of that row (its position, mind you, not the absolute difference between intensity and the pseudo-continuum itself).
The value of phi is 4641.0 angstroms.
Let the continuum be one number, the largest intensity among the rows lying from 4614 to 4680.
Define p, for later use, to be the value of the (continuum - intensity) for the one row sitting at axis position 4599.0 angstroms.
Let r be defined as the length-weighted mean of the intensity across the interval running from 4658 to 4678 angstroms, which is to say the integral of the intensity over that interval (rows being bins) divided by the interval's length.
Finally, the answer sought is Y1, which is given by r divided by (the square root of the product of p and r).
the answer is 13.0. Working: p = 0.1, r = 16.9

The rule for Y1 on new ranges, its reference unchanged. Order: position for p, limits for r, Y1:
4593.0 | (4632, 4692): 5.3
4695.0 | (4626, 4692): 2.4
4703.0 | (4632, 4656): 2.3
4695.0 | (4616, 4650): 2.4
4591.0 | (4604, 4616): 2.0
